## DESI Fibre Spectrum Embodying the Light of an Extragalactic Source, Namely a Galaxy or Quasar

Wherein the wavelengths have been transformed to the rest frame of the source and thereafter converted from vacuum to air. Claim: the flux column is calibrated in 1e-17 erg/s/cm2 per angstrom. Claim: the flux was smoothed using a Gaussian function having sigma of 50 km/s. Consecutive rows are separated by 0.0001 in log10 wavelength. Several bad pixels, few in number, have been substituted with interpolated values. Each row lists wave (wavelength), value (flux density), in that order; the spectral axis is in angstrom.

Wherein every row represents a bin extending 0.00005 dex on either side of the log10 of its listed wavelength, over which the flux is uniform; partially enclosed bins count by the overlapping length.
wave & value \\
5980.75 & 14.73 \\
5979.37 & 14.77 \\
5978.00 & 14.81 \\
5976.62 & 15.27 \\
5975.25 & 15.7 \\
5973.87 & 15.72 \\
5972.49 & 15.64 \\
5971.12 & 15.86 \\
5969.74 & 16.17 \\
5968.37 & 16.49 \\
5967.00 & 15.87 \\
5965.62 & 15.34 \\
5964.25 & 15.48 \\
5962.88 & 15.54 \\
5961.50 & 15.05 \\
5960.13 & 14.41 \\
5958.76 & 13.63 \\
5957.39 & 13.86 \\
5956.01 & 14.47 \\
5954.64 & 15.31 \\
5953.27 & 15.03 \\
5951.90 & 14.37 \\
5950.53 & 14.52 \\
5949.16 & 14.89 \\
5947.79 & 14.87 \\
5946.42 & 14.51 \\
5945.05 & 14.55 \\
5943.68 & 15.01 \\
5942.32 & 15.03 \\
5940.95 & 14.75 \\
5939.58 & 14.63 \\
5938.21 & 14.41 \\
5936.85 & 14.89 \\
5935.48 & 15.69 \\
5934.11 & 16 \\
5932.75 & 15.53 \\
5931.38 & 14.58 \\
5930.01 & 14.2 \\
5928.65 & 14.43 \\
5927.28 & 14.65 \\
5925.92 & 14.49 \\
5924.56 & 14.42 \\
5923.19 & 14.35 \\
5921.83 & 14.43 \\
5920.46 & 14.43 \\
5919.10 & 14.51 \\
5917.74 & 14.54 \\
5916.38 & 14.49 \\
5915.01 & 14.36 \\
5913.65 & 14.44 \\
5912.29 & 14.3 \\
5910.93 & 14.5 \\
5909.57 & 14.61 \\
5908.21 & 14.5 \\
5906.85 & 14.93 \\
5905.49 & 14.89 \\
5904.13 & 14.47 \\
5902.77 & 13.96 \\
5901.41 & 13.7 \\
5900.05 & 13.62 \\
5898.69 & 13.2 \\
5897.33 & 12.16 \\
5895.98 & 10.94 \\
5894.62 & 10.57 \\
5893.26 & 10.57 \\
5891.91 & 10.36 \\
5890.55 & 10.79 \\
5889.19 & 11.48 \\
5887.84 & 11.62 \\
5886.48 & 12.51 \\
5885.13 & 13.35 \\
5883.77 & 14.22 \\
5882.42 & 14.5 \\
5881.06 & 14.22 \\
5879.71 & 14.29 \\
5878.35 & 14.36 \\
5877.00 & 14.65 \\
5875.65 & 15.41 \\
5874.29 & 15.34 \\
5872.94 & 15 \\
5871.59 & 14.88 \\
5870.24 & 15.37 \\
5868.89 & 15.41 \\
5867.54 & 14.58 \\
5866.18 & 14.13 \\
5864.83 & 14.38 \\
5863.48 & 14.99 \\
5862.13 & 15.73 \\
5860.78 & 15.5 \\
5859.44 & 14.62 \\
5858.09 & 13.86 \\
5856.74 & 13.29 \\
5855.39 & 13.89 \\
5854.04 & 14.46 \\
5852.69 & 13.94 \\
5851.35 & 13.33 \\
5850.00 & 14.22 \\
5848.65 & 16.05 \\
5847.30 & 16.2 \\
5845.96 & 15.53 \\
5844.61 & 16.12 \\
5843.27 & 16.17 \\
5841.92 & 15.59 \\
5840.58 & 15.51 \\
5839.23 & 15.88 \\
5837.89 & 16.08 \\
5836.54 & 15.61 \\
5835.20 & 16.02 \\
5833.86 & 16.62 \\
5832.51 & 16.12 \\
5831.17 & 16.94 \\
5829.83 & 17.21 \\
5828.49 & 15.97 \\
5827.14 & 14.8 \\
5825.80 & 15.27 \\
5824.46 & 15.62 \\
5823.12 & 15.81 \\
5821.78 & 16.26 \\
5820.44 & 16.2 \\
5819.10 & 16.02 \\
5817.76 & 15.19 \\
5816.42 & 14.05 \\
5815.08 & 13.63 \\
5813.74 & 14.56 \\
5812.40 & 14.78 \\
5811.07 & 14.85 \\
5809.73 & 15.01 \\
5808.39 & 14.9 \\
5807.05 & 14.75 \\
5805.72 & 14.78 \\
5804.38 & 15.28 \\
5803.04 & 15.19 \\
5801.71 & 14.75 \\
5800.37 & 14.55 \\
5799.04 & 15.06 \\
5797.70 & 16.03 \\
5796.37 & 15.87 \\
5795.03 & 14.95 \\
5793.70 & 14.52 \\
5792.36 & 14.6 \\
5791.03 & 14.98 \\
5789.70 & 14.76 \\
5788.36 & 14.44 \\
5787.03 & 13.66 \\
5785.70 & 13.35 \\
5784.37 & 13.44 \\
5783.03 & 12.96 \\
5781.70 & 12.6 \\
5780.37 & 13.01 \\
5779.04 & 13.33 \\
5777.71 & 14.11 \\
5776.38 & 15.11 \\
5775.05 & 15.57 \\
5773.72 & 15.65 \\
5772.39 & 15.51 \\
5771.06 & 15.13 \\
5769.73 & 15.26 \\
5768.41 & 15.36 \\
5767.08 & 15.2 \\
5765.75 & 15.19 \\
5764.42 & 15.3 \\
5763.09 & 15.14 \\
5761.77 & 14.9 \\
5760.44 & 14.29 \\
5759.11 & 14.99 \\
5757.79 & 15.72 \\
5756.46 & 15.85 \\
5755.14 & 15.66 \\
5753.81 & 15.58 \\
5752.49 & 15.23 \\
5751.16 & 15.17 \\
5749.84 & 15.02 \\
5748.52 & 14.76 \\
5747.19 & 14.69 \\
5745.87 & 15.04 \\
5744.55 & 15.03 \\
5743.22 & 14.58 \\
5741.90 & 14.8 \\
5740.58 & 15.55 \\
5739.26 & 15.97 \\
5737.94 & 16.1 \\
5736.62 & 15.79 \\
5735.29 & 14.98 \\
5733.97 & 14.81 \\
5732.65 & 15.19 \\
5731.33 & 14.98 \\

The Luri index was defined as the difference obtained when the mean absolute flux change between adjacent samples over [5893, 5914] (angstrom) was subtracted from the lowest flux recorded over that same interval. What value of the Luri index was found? 10.2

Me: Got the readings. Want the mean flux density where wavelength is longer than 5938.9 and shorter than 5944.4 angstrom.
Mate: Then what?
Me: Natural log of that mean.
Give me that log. 2.70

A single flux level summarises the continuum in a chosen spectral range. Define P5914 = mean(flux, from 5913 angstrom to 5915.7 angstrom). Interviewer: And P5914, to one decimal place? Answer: 14.4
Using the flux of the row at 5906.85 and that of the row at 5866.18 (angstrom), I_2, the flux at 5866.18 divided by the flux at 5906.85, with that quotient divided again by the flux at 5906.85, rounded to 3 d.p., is 0.063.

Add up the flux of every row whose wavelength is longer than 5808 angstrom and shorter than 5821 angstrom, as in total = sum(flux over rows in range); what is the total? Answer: 149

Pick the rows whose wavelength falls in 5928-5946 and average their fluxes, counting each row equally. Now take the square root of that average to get 3.86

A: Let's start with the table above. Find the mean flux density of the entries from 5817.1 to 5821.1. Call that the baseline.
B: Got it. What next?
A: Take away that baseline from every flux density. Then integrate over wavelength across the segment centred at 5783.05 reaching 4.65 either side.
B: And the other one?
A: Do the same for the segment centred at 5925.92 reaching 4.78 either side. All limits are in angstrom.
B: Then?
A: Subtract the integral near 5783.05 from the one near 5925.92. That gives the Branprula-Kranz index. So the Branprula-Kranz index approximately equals 11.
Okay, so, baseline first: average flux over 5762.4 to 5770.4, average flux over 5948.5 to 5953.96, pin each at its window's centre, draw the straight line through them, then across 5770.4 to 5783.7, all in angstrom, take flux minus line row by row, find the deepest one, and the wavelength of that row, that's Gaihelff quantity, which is 5781.70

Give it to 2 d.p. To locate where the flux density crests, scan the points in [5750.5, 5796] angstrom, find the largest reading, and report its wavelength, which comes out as 5756.46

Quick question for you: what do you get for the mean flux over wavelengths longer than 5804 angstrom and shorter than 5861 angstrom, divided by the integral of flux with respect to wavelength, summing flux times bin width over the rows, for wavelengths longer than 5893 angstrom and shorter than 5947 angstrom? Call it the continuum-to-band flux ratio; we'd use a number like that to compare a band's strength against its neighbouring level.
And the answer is 0.020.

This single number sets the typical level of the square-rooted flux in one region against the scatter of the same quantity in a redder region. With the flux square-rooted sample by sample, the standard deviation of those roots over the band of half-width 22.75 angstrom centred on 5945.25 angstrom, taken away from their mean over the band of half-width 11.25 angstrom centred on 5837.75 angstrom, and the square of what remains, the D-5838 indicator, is 15.5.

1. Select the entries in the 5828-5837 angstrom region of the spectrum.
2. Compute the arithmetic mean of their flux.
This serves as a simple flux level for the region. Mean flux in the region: 16.4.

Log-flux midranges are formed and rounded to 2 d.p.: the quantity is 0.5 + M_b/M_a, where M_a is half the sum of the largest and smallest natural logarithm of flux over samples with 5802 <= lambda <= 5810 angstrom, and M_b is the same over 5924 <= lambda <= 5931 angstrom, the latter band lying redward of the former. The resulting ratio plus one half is 1.49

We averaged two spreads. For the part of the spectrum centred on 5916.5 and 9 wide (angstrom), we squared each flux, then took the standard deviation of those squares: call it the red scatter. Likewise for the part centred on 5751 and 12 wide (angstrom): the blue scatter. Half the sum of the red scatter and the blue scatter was 7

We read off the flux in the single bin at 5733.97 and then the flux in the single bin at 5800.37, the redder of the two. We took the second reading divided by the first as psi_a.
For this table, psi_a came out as 0.982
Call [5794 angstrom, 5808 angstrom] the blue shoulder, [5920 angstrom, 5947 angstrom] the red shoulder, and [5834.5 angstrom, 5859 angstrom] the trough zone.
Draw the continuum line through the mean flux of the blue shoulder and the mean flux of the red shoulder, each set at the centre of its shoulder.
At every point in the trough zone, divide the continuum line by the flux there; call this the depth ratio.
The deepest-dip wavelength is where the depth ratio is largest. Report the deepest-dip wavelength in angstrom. 5856.74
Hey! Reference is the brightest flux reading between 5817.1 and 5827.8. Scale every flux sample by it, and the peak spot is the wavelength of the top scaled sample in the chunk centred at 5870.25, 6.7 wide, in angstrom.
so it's 5868.89 angstrom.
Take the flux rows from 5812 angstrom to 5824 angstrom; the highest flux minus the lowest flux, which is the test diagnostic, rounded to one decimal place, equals 2.6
